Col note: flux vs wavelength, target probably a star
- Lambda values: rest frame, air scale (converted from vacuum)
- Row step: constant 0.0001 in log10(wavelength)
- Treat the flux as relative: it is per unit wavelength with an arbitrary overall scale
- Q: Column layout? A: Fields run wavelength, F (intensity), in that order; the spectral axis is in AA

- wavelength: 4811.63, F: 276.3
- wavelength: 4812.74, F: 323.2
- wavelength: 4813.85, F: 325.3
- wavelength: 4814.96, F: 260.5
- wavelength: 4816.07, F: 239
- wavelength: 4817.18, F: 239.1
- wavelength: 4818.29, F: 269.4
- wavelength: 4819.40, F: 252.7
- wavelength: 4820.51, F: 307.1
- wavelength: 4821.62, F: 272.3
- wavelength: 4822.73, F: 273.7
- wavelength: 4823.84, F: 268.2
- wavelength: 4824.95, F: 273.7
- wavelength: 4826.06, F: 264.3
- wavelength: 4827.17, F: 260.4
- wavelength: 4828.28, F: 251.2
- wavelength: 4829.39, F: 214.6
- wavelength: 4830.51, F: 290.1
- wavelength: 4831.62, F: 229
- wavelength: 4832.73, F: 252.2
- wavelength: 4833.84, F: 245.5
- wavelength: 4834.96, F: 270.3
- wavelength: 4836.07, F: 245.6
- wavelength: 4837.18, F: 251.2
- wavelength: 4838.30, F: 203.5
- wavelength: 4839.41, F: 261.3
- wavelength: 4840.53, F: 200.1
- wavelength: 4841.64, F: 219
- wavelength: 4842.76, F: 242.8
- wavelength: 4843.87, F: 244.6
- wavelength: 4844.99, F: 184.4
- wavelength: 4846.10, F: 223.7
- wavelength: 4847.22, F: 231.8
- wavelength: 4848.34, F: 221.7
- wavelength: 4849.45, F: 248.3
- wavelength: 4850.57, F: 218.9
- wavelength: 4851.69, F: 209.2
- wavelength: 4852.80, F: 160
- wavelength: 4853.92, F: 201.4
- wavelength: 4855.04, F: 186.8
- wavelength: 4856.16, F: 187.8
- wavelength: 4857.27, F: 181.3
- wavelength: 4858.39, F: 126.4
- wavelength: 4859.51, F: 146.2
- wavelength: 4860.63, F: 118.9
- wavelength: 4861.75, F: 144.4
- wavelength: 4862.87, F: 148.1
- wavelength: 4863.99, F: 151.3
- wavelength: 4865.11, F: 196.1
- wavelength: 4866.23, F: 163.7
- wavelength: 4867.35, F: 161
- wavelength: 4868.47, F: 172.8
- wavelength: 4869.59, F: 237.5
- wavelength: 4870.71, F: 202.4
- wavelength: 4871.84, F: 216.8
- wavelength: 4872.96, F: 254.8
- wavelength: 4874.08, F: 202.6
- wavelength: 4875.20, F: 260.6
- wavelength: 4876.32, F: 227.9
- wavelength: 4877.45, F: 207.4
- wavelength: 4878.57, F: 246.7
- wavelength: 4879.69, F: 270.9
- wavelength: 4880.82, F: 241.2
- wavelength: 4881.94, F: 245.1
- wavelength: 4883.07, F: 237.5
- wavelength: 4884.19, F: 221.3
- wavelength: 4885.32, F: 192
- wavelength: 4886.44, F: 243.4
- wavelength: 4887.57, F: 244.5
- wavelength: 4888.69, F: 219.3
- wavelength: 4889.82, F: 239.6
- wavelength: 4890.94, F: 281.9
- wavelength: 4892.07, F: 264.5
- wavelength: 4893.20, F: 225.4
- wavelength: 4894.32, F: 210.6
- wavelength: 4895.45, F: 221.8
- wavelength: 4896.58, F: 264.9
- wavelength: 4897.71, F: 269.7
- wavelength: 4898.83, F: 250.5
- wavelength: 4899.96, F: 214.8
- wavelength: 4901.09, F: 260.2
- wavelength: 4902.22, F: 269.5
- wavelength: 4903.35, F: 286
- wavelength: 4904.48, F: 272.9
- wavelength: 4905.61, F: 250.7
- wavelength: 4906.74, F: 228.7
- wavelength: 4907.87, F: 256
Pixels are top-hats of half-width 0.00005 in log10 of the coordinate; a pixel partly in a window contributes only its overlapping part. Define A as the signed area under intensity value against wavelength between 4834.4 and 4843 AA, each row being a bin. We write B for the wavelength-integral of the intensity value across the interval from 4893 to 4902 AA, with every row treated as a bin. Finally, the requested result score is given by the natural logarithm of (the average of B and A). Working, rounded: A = 2033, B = 2174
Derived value 7.65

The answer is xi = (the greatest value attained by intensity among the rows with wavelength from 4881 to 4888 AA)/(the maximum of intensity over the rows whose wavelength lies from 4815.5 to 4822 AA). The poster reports 0.80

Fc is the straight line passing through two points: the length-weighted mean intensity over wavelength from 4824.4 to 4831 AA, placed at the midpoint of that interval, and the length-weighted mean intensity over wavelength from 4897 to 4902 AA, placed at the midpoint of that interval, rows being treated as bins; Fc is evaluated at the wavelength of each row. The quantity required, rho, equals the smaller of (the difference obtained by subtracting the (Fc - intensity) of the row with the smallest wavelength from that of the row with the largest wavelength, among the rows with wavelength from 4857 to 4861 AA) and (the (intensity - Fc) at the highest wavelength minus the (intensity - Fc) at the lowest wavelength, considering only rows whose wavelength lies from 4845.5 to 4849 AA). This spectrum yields -2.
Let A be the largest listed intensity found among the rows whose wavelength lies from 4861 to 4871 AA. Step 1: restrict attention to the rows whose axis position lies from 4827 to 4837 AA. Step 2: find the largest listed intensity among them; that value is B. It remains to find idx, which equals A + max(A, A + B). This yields 765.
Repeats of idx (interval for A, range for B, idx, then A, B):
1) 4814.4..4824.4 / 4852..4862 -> 816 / 307.1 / 201.4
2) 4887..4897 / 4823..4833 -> 854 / 281.9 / 290.1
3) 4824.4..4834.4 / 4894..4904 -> 866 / 290.1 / 286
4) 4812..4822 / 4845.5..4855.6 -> 899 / 325.3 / 248.3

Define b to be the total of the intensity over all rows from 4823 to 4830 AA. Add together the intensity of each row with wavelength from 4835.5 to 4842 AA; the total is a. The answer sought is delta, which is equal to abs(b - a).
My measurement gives 152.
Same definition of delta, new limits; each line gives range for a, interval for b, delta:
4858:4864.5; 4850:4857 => 329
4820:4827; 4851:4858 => 533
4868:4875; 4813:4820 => 299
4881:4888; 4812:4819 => 273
